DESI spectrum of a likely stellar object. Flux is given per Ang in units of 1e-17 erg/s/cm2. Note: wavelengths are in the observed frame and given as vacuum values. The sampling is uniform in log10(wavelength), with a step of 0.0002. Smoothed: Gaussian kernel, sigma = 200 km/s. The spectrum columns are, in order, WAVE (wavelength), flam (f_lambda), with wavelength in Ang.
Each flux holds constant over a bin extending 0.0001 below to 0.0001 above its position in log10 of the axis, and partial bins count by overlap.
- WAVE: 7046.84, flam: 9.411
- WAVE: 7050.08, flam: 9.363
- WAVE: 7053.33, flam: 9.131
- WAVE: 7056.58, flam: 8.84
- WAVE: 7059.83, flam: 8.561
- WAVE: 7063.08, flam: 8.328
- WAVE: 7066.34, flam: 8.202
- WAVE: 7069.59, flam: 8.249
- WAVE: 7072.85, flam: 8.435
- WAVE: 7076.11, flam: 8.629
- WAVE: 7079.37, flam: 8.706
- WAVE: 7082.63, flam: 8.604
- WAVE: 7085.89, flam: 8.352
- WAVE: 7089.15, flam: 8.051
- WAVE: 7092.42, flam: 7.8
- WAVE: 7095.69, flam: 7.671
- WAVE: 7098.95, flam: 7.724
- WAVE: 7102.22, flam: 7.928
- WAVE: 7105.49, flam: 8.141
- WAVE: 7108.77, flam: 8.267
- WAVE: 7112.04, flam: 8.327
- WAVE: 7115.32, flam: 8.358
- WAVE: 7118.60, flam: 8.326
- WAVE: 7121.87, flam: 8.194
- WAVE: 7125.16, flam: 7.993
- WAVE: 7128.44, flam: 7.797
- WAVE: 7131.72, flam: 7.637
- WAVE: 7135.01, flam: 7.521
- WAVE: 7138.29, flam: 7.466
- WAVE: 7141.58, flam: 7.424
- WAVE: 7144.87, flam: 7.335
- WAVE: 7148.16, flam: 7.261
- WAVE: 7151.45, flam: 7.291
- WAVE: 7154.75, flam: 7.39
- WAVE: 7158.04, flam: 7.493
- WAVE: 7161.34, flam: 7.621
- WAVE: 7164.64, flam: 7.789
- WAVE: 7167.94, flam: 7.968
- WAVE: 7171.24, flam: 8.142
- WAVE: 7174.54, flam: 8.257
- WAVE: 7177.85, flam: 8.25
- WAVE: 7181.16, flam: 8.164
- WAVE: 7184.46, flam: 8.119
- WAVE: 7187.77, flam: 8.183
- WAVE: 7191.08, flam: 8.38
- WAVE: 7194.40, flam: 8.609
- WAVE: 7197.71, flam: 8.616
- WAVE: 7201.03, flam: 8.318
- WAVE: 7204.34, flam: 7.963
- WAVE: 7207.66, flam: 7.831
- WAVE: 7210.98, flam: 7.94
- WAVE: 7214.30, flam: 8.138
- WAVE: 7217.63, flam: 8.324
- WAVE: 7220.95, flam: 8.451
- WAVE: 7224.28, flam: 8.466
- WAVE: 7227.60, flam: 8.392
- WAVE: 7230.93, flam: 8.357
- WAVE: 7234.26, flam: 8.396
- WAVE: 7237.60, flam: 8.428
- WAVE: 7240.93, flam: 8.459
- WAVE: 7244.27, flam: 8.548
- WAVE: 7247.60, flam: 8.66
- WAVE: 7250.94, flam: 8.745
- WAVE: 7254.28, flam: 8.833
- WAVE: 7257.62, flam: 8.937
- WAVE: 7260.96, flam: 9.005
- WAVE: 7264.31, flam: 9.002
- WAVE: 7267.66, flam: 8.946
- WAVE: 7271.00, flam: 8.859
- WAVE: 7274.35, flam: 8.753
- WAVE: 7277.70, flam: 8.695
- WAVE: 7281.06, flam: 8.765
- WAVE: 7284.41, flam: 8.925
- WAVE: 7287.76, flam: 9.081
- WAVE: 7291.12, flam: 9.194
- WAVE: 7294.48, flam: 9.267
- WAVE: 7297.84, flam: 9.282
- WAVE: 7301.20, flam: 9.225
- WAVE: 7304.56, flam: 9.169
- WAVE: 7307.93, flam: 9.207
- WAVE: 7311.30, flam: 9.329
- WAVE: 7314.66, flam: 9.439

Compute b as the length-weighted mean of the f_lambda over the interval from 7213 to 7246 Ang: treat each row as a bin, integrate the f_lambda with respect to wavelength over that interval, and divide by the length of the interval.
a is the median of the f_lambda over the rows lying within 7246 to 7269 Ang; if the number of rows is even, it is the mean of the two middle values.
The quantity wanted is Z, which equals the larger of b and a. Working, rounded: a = 8.9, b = 8.40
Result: 8.9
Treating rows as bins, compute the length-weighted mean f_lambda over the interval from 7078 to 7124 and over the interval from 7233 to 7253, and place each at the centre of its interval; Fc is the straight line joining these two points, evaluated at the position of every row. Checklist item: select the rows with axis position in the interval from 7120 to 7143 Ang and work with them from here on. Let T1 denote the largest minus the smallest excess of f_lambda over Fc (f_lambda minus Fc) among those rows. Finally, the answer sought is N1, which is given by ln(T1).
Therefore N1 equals -0.2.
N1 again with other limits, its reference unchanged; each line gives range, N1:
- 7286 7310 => -1.7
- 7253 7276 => -1.2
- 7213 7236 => -1.2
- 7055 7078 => -0.4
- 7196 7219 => -0.2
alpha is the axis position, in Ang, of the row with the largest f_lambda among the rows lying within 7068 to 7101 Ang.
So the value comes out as 7079.37 Ang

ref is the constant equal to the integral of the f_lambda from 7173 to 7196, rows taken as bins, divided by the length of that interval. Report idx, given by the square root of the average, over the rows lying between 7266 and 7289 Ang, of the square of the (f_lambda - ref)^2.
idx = 0.39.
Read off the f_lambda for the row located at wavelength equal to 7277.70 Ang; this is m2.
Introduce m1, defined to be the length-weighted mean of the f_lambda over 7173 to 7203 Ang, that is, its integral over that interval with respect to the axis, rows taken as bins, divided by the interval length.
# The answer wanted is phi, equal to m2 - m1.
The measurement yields 0.4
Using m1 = 8.32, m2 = 8.695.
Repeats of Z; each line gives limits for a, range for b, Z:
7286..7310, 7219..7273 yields 9.2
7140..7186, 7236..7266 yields 8.7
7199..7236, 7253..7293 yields 8.9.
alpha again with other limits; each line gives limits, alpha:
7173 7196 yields 7194.40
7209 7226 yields 7224.28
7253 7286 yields 7260.96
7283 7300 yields 7297.84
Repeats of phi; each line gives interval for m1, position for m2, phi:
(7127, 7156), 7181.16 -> 0.7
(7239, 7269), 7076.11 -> -0.2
